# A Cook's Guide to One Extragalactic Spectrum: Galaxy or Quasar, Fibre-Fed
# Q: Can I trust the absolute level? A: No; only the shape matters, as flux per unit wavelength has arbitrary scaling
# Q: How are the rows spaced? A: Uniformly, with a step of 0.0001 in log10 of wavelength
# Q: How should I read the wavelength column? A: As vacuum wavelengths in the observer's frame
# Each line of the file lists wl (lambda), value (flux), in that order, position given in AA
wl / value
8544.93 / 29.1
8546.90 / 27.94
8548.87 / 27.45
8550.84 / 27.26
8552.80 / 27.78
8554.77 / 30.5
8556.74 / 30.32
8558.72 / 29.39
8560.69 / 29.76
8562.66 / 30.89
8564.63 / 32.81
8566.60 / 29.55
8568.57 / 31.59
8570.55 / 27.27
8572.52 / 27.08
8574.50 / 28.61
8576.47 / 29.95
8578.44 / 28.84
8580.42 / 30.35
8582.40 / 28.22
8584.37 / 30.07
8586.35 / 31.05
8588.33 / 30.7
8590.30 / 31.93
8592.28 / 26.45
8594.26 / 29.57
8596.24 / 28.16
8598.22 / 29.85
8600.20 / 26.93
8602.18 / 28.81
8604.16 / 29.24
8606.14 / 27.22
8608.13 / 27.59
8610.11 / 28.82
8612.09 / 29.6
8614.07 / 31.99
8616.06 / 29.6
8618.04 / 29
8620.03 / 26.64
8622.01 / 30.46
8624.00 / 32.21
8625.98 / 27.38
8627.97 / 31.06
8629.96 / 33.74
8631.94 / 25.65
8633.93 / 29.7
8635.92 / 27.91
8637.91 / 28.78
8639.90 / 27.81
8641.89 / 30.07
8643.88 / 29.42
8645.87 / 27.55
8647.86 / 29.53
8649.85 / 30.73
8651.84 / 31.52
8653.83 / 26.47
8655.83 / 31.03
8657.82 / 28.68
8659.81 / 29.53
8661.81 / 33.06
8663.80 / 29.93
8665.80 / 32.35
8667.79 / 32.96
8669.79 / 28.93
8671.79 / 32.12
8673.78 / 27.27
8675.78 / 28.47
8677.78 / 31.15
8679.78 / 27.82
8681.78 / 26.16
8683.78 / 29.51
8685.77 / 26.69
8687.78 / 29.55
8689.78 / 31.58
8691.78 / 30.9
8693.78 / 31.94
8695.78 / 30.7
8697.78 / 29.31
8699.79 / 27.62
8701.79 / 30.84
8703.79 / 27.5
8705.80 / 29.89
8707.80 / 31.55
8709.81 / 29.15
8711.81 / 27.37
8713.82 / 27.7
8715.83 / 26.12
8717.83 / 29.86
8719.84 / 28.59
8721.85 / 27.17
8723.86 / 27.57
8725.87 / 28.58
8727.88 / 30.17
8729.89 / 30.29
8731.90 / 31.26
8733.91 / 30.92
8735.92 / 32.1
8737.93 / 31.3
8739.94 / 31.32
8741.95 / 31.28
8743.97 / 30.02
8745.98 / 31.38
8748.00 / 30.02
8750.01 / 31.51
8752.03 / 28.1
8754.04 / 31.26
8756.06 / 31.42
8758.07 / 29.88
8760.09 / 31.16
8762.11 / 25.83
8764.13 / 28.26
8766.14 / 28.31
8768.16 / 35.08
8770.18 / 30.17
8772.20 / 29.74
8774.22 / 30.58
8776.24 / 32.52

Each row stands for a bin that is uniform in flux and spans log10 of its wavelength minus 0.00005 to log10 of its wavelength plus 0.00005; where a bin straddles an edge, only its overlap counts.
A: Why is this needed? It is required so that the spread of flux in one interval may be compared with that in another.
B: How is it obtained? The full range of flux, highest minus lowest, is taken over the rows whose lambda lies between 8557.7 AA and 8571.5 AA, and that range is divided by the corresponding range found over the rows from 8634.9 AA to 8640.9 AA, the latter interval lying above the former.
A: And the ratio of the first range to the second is 5.71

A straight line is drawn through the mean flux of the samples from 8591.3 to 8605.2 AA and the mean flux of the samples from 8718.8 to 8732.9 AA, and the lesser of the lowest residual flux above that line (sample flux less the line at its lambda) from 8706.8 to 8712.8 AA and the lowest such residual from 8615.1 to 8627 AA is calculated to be -1.90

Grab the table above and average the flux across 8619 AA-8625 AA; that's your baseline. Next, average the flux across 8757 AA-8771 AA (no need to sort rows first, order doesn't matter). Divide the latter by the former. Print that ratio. 1.00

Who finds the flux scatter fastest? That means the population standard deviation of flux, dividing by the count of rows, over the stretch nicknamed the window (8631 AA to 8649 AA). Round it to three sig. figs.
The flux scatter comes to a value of 1.32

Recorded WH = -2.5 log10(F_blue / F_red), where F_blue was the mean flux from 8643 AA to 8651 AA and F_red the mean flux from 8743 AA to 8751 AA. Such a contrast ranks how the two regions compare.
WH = 0.05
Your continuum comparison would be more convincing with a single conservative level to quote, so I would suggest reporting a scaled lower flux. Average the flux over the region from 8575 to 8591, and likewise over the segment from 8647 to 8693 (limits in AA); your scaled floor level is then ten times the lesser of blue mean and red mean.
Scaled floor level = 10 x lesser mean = 298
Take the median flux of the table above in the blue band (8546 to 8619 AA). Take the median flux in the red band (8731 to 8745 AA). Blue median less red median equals -1.9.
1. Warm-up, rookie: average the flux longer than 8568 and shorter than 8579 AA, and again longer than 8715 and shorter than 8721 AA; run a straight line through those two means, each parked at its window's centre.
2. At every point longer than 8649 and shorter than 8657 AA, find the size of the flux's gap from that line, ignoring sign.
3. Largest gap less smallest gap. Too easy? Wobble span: 1.0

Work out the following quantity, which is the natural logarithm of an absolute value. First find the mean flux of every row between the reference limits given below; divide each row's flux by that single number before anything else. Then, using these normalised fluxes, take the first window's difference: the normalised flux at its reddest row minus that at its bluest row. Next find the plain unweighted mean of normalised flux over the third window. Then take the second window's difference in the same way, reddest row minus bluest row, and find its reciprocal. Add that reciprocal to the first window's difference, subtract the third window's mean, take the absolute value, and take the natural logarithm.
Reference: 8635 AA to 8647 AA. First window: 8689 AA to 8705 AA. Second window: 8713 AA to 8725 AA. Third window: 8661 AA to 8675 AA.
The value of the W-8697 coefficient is 5.4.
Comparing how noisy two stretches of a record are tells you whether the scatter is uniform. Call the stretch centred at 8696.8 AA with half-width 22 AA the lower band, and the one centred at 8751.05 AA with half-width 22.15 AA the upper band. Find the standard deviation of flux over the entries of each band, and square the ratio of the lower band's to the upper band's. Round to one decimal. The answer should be 1.0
